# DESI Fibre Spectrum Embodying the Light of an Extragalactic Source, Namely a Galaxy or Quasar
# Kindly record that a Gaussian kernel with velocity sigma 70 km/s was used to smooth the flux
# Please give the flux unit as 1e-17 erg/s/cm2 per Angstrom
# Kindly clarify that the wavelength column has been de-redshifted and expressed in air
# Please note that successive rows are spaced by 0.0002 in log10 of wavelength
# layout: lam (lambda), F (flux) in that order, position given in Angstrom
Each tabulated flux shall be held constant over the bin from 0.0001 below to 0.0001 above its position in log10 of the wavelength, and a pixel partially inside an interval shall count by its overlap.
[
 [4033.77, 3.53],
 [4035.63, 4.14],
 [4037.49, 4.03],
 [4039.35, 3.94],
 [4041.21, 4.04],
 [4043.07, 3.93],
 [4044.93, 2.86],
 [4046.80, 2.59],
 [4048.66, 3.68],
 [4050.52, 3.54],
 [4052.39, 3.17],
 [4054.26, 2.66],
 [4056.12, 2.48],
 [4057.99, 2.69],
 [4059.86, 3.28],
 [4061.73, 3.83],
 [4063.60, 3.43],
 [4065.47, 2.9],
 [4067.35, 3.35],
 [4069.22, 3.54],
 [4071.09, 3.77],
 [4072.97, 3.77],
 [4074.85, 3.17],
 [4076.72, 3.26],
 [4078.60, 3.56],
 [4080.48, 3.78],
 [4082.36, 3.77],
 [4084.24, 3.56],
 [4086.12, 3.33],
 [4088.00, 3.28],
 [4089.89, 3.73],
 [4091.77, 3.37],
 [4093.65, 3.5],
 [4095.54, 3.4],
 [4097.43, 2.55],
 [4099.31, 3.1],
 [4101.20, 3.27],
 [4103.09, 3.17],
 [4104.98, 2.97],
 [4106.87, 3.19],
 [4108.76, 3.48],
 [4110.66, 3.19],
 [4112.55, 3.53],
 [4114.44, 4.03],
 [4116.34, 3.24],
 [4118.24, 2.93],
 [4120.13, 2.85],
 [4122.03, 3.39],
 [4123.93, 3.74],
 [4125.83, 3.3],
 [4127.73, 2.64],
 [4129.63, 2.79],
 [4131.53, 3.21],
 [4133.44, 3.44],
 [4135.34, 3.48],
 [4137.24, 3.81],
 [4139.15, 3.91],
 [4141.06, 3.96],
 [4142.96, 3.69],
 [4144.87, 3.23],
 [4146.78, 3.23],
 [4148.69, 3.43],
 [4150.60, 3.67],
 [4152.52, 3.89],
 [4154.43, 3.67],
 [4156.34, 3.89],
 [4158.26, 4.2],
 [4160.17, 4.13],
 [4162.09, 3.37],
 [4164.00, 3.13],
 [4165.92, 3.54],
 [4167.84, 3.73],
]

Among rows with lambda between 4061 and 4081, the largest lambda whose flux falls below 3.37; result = 4076.72 Angstrom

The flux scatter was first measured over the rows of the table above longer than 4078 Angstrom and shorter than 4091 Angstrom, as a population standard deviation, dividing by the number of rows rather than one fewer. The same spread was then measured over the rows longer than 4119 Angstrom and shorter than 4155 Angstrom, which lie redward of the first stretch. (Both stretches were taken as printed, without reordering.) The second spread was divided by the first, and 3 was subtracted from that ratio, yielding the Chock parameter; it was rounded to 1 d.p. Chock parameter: -1.0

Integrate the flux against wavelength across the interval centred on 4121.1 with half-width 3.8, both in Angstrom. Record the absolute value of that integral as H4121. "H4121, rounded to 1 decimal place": 24.5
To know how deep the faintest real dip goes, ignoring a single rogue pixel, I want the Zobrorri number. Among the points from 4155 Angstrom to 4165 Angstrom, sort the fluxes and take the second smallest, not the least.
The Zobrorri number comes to 3.37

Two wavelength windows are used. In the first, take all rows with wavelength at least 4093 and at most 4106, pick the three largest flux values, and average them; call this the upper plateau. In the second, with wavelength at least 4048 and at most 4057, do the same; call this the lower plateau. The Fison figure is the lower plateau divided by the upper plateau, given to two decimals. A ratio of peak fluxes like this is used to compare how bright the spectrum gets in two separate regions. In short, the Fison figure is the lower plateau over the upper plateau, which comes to 1.02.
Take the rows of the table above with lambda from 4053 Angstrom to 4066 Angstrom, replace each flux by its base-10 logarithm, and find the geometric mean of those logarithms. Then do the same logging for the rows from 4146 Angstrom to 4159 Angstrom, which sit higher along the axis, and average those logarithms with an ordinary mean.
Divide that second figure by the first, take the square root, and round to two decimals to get 1.09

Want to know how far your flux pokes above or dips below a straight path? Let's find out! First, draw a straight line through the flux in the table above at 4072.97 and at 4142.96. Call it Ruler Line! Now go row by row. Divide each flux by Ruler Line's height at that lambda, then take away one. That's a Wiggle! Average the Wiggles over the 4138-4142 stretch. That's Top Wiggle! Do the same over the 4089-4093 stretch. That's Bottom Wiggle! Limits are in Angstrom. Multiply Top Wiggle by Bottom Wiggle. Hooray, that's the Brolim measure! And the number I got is -0.003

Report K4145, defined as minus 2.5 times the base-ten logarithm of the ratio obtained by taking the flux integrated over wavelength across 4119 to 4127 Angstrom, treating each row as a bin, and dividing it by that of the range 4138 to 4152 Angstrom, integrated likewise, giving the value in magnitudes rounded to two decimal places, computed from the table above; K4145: 0.70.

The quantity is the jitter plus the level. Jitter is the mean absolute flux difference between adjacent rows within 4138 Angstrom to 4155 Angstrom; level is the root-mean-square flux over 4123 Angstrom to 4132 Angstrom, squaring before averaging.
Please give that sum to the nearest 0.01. 3.37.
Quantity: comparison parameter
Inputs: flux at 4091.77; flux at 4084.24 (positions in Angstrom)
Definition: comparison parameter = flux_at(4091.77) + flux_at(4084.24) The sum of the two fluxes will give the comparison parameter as 6.93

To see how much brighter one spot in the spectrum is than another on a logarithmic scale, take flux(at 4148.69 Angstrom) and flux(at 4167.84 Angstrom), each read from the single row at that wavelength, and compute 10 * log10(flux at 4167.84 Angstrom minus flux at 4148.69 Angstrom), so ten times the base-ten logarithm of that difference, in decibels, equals -5.2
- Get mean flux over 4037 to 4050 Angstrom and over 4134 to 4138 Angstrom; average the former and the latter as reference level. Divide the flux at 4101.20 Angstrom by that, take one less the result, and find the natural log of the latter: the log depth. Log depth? -2.4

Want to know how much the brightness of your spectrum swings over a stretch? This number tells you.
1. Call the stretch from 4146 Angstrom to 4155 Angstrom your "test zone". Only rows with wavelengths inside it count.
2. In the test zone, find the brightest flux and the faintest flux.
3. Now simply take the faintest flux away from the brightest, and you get 0.66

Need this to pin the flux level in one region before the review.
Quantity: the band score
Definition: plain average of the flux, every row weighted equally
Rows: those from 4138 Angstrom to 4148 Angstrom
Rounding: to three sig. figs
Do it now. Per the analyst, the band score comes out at 3.60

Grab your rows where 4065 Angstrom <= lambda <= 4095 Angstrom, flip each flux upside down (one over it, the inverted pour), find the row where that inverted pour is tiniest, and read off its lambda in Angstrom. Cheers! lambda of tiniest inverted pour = 4080.48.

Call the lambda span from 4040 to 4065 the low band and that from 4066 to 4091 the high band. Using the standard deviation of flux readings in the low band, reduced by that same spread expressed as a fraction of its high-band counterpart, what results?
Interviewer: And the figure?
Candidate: -1.9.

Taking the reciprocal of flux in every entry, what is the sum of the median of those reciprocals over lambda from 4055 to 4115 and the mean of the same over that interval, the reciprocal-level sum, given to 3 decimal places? 0.600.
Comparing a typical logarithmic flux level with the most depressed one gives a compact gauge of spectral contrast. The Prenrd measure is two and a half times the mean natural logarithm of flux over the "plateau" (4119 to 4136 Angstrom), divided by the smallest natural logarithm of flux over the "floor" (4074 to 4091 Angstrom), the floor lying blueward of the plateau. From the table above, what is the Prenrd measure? 2.5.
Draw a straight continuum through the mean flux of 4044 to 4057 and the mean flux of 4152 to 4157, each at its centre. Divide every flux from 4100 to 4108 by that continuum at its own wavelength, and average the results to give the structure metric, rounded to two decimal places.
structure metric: 0.92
